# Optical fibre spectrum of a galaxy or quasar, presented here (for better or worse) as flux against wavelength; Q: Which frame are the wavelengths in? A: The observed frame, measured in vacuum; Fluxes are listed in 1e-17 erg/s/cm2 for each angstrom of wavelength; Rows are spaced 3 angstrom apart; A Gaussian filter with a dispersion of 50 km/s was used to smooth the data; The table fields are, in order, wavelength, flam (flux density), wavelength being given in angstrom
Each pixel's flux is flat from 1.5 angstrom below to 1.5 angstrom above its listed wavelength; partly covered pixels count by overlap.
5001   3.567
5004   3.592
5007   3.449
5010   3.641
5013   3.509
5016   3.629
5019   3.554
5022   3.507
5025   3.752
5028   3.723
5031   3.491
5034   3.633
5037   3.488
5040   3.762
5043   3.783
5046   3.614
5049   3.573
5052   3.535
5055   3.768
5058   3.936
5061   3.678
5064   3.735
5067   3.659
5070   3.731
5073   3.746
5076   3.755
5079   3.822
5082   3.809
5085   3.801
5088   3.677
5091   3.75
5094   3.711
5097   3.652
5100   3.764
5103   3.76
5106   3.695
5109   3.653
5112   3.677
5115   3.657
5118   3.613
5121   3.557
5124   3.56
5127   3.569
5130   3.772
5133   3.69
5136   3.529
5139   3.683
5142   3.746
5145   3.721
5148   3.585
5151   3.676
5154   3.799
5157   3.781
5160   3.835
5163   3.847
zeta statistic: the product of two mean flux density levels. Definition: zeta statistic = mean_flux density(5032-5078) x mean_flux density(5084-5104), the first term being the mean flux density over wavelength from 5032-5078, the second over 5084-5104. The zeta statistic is 13.8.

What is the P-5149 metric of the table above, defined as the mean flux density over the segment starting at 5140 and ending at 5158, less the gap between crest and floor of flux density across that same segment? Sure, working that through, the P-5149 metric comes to 3.50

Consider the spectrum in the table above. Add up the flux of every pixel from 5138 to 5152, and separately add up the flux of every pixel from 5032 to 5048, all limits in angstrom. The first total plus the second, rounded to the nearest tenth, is 36.7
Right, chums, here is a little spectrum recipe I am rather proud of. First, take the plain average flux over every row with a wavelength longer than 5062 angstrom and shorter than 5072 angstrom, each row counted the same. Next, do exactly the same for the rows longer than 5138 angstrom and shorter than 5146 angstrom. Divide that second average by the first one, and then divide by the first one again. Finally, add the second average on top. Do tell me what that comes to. 3.99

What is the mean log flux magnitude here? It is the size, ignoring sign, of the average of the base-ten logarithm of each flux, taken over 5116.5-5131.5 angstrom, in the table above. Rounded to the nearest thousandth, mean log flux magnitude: 0.558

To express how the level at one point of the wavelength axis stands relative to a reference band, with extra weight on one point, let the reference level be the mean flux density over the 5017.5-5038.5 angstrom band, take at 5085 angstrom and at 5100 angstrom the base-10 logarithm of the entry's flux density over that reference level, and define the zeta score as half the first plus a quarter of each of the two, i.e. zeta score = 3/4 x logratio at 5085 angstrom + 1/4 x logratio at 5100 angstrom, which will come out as 0.023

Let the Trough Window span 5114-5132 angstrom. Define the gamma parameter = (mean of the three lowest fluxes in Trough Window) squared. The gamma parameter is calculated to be 12.7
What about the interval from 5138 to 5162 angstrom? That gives 13.3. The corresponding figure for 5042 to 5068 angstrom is 12.8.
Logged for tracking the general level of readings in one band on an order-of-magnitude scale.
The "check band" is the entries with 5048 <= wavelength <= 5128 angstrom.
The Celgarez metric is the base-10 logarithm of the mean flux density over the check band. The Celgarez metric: 0.568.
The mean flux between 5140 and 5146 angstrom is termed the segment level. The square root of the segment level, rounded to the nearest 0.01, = 1.93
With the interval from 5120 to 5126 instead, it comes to 1.89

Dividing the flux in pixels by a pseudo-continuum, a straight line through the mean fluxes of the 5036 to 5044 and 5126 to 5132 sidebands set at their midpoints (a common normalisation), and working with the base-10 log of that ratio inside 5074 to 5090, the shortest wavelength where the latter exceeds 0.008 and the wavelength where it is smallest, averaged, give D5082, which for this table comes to 5082.0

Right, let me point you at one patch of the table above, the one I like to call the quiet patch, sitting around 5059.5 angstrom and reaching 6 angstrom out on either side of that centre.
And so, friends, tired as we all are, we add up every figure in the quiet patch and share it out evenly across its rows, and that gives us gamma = 3.78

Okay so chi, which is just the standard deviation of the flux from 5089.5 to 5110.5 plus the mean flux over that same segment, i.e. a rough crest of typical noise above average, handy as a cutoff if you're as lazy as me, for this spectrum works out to 3.76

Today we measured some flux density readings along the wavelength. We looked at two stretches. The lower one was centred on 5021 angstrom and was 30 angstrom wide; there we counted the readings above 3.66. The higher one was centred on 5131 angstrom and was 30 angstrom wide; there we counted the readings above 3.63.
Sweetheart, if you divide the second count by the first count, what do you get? 2.5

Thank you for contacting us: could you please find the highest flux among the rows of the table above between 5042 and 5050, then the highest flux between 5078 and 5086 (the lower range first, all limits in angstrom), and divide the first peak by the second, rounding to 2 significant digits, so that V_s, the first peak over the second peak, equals 0.99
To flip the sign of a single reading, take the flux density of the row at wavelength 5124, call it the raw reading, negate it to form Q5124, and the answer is -3.56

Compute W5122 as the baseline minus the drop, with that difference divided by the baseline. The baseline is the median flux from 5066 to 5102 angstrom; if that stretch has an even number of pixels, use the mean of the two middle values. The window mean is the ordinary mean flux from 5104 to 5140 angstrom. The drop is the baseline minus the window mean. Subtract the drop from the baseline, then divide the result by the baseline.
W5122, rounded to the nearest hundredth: 0.97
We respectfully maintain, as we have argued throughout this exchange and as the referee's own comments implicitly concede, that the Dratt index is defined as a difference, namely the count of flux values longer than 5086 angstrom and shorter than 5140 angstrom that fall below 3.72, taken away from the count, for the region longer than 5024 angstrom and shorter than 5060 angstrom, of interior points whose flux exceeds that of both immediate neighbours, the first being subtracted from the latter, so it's -12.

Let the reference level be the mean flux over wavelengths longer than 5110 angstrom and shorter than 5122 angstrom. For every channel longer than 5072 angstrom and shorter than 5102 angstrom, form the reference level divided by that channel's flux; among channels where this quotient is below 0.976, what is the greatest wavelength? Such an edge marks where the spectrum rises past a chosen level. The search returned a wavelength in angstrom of 5100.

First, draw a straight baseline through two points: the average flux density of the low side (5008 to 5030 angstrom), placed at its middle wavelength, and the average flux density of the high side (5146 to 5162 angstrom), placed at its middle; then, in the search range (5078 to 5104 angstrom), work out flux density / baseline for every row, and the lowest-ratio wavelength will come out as 5097 angstrom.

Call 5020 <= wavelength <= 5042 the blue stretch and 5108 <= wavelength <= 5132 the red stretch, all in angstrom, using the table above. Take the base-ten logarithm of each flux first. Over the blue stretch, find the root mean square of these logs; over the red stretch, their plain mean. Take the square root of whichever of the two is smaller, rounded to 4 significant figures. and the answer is 0.7476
